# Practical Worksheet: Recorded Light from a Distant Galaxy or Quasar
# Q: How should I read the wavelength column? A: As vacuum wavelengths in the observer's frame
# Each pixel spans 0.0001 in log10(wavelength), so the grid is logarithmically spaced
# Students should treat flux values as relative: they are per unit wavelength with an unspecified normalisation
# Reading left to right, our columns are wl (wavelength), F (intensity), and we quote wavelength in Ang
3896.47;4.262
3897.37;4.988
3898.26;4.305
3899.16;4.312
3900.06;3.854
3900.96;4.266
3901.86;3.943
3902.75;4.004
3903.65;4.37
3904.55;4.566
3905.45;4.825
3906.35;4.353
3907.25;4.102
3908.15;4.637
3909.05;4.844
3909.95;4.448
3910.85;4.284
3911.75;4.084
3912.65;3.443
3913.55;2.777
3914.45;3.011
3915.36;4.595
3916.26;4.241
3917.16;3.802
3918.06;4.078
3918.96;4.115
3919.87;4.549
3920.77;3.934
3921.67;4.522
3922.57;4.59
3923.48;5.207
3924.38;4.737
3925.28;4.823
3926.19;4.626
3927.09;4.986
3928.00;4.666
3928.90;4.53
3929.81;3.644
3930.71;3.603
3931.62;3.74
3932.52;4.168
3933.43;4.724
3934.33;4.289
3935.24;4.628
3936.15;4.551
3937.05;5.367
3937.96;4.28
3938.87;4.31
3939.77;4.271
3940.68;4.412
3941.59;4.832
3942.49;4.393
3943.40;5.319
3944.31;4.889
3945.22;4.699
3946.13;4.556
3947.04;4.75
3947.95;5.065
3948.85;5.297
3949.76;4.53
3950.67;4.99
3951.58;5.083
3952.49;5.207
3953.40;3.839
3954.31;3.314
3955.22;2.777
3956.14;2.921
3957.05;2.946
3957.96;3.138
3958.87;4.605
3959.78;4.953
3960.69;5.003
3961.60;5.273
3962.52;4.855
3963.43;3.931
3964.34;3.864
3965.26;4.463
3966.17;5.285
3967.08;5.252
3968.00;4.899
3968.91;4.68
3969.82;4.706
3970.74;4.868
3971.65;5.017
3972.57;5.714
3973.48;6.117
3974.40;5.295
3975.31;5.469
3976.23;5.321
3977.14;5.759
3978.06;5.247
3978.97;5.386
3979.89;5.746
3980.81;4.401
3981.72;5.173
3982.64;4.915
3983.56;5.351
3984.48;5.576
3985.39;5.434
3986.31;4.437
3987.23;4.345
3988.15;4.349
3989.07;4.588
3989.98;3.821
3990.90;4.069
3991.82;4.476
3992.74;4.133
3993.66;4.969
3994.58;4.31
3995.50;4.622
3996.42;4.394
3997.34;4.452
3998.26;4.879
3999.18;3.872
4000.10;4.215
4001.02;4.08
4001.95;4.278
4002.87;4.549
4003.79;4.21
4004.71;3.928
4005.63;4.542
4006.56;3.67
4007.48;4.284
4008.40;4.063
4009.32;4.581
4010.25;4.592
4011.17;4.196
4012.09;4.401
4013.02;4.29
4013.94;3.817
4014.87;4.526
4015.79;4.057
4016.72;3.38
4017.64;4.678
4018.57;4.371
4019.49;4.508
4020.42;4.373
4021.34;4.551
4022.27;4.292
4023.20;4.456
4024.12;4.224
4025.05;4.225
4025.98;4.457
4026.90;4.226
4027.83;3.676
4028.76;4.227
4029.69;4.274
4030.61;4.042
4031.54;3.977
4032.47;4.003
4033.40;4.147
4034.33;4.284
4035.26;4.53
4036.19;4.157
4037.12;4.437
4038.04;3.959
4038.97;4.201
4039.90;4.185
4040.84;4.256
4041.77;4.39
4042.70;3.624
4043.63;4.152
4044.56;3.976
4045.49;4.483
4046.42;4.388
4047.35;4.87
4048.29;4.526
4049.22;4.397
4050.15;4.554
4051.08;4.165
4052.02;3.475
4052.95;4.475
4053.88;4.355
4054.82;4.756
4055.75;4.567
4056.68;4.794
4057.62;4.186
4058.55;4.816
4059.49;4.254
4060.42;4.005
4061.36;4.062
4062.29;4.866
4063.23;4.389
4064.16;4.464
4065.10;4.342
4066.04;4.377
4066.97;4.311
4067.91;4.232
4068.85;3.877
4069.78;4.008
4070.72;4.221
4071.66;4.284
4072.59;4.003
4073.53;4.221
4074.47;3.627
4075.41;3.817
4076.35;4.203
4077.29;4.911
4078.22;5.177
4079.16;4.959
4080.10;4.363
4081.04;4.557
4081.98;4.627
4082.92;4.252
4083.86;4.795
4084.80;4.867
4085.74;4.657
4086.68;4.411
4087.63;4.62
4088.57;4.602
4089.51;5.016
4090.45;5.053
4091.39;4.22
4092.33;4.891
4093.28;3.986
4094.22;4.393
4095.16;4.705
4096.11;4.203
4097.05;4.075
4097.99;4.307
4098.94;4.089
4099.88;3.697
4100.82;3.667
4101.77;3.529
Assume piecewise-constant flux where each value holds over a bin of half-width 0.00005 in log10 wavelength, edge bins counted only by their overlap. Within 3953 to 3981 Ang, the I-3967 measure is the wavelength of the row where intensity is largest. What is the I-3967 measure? 3973.48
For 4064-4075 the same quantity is 4064.16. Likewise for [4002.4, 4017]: 4010.25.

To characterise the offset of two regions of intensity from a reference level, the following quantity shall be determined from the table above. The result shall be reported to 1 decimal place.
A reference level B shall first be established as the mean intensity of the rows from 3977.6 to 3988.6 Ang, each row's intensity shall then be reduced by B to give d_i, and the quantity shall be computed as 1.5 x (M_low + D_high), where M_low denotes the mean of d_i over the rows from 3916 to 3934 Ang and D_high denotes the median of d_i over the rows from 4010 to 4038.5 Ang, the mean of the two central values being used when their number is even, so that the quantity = -2.1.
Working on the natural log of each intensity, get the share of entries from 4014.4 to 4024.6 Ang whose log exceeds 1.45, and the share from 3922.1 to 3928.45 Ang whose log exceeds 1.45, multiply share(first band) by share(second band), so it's 0.73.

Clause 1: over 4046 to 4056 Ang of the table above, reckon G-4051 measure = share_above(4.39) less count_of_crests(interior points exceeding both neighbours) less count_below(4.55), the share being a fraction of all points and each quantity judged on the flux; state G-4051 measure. -10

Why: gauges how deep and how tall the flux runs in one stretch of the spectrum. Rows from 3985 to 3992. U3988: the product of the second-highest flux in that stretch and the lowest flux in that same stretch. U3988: 17.5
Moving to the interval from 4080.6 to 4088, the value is 20.4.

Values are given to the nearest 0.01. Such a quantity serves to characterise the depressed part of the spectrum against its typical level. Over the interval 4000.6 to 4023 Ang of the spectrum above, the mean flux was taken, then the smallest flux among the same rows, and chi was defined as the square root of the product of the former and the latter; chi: 3.79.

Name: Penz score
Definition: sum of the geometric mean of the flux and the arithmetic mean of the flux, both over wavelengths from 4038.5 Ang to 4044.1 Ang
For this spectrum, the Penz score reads 8.26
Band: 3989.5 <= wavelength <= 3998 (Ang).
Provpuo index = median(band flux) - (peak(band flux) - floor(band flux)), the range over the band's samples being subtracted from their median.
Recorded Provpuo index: 3.2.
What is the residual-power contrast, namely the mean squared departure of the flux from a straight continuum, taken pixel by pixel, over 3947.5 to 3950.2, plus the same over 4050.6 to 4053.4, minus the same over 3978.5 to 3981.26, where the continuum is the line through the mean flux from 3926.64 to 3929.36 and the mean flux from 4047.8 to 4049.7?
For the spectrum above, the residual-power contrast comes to -0.1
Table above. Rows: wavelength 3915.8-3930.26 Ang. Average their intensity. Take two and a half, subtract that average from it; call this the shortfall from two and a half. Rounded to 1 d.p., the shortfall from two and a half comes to -1.9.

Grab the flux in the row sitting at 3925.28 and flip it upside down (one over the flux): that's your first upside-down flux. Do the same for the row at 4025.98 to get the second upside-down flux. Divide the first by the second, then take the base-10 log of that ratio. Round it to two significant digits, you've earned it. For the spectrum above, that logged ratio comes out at -0.034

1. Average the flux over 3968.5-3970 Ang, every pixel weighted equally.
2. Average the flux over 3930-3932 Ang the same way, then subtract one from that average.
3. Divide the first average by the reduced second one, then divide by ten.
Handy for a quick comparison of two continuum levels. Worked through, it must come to 0.176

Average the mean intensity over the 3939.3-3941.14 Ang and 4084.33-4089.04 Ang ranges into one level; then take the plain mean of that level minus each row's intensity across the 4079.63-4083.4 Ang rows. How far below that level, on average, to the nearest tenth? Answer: 0.0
